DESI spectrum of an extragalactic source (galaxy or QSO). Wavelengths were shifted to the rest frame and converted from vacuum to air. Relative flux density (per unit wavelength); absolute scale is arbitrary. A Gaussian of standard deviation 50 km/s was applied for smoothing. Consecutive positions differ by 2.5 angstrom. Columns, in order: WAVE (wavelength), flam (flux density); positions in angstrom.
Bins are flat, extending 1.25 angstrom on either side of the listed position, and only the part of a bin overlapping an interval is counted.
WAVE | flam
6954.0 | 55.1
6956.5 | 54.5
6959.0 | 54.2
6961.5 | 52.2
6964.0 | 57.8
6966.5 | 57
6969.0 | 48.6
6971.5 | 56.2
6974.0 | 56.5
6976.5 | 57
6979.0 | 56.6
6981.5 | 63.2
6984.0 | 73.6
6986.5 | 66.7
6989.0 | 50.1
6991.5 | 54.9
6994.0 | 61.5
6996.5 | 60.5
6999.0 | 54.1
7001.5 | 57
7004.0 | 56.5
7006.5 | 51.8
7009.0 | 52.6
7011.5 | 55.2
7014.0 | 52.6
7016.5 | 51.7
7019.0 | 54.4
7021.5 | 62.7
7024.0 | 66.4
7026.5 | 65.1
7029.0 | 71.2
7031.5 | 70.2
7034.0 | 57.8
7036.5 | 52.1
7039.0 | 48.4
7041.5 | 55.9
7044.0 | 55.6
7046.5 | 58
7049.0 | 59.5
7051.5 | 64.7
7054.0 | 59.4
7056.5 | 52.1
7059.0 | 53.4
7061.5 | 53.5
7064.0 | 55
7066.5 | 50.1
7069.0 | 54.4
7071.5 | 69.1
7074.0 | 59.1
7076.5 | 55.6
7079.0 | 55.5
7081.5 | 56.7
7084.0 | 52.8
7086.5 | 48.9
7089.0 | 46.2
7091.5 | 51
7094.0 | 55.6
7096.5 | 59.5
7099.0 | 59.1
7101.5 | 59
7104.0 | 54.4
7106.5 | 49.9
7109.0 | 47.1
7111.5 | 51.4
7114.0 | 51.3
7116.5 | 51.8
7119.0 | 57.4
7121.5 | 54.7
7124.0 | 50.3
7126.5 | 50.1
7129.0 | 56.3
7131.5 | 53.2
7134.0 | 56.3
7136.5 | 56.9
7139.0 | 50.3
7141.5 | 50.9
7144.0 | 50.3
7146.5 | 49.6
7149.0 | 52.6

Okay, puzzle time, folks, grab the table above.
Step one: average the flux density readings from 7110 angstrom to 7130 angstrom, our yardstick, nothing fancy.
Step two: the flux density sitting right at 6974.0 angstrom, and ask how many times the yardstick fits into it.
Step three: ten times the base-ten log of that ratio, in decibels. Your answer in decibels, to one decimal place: 0.3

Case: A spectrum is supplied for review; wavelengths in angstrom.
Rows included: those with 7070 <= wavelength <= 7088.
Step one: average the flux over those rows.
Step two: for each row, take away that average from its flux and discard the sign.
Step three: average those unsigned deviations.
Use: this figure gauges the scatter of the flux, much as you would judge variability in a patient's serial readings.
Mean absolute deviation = 4.2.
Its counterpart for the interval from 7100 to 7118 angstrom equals 2.6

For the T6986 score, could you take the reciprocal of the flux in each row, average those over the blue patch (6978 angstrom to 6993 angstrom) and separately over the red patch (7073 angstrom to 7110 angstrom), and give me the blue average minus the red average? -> -0.0019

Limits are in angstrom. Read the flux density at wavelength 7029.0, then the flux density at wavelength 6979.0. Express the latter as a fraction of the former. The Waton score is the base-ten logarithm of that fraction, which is -0.10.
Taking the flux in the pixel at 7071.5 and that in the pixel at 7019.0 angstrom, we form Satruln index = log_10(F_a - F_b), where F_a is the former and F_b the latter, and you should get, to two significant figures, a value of 1.2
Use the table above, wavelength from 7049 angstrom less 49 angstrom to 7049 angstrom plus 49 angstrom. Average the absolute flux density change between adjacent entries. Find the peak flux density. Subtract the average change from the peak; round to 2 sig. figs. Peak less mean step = 67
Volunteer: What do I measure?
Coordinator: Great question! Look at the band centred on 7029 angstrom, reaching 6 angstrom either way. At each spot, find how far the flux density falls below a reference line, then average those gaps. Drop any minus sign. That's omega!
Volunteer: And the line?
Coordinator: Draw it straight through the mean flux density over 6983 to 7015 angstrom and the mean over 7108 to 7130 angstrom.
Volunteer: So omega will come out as 10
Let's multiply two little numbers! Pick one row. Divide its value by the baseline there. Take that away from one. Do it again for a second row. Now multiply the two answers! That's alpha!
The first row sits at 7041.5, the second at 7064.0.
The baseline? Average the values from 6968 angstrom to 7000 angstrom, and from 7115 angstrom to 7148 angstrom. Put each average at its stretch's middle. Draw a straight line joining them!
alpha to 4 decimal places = 0.0001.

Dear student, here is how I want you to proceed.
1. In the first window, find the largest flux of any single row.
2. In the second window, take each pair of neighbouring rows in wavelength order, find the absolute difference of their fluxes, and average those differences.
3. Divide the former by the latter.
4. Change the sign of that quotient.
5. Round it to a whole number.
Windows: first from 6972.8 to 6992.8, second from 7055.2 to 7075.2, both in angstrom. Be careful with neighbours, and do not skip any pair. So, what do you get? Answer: -14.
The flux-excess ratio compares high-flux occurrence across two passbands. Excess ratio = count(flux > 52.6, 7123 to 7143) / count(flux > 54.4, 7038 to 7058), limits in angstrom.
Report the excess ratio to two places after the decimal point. 0.67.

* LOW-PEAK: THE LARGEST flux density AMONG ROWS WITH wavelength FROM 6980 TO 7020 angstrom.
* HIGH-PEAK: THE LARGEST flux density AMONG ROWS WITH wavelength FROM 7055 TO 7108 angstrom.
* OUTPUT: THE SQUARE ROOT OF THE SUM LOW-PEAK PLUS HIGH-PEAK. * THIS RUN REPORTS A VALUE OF 11.9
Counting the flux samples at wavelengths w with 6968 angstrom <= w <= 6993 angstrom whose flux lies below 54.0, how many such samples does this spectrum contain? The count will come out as 2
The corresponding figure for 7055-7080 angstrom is 4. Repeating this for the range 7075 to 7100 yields 4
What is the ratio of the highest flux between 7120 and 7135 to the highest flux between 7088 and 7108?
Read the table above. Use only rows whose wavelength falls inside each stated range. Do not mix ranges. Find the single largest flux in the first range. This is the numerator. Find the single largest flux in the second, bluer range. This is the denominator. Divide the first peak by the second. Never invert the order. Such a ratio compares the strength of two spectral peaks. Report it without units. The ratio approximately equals 0.95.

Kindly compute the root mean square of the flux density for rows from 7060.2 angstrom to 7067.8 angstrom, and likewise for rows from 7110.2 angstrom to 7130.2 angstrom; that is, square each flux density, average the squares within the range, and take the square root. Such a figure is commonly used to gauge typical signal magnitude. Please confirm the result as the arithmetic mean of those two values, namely 53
